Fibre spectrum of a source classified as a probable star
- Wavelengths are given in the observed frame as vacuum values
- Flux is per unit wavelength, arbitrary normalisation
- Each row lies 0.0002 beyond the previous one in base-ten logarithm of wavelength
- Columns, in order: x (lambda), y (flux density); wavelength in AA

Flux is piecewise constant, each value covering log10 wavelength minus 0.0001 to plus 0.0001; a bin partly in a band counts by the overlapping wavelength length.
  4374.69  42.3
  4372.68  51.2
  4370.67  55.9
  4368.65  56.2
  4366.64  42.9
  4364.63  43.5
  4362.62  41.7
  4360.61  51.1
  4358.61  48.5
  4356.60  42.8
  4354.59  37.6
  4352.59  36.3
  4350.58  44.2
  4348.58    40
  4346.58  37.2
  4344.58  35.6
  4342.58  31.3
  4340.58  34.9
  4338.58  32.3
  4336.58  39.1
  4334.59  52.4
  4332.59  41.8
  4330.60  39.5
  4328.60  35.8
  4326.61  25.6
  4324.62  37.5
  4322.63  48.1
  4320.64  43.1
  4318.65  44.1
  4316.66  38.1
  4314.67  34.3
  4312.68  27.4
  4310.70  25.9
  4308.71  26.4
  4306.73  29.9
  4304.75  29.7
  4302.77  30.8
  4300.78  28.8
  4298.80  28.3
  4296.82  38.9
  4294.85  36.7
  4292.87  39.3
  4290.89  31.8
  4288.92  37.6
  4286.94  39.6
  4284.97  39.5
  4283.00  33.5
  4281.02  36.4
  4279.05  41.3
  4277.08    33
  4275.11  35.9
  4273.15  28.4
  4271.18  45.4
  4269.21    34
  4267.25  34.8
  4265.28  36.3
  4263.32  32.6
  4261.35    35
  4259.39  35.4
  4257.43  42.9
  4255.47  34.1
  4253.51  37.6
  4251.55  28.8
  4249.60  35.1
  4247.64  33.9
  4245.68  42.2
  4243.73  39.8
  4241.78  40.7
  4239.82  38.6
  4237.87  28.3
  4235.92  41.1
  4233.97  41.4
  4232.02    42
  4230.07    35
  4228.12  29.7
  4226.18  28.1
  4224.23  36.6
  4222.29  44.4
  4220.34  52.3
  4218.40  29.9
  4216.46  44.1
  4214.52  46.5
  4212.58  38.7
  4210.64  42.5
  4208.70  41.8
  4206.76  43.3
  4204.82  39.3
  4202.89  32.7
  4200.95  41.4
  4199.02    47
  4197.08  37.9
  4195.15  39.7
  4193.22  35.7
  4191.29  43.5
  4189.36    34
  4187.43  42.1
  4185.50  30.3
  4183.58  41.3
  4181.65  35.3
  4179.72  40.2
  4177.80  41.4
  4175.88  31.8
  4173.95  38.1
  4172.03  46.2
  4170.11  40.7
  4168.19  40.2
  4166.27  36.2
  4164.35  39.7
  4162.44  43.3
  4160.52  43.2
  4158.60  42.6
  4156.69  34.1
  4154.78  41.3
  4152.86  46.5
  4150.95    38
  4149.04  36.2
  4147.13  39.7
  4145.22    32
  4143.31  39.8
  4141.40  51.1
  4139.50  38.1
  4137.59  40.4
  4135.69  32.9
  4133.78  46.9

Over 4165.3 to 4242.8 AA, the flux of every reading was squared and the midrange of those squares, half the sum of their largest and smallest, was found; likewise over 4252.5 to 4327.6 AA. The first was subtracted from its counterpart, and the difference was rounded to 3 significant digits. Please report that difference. -278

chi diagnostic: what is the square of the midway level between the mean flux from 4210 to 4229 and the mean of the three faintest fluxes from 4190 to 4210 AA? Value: 1396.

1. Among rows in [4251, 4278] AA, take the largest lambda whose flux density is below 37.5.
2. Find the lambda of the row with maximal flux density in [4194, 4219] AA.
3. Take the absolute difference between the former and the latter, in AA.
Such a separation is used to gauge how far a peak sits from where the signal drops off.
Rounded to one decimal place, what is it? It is 78.1 AA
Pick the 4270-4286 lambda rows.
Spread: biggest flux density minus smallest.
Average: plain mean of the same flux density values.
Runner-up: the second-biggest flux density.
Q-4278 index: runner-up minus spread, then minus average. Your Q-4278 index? -12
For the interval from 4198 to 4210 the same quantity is -12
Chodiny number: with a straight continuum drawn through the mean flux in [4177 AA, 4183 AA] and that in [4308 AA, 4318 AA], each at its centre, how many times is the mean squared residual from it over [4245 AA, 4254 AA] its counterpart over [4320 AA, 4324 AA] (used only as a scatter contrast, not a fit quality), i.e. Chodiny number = 0.1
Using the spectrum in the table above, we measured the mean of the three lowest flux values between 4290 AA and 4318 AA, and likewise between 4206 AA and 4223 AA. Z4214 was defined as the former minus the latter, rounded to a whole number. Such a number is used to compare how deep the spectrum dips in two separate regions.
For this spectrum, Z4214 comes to -10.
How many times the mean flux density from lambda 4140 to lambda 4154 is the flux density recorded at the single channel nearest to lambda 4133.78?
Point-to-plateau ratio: 1.16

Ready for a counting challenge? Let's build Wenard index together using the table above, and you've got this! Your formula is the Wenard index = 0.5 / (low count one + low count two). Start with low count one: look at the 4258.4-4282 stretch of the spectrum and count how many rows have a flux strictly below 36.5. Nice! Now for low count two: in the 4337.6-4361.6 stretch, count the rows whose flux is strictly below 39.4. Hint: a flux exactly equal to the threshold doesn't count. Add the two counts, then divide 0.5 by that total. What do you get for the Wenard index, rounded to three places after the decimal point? 0.029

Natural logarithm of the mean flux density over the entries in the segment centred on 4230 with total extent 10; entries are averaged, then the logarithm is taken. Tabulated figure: 3.56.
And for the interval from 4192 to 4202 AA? 3.70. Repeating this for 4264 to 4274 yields 3.58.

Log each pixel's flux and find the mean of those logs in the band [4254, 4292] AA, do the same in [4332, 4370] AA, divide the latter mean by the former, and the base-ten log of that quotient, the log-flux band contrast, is 0.016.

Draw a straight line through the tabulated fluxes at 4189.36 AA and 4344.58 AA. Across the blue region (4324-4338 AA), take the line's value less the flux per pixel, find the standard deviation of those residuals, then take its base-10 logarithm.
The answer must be 0.9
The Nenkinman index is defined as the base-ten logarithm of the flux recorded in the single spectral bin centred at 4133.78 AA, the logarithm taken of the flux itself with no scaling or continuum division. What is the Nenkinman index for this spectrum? 1.67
